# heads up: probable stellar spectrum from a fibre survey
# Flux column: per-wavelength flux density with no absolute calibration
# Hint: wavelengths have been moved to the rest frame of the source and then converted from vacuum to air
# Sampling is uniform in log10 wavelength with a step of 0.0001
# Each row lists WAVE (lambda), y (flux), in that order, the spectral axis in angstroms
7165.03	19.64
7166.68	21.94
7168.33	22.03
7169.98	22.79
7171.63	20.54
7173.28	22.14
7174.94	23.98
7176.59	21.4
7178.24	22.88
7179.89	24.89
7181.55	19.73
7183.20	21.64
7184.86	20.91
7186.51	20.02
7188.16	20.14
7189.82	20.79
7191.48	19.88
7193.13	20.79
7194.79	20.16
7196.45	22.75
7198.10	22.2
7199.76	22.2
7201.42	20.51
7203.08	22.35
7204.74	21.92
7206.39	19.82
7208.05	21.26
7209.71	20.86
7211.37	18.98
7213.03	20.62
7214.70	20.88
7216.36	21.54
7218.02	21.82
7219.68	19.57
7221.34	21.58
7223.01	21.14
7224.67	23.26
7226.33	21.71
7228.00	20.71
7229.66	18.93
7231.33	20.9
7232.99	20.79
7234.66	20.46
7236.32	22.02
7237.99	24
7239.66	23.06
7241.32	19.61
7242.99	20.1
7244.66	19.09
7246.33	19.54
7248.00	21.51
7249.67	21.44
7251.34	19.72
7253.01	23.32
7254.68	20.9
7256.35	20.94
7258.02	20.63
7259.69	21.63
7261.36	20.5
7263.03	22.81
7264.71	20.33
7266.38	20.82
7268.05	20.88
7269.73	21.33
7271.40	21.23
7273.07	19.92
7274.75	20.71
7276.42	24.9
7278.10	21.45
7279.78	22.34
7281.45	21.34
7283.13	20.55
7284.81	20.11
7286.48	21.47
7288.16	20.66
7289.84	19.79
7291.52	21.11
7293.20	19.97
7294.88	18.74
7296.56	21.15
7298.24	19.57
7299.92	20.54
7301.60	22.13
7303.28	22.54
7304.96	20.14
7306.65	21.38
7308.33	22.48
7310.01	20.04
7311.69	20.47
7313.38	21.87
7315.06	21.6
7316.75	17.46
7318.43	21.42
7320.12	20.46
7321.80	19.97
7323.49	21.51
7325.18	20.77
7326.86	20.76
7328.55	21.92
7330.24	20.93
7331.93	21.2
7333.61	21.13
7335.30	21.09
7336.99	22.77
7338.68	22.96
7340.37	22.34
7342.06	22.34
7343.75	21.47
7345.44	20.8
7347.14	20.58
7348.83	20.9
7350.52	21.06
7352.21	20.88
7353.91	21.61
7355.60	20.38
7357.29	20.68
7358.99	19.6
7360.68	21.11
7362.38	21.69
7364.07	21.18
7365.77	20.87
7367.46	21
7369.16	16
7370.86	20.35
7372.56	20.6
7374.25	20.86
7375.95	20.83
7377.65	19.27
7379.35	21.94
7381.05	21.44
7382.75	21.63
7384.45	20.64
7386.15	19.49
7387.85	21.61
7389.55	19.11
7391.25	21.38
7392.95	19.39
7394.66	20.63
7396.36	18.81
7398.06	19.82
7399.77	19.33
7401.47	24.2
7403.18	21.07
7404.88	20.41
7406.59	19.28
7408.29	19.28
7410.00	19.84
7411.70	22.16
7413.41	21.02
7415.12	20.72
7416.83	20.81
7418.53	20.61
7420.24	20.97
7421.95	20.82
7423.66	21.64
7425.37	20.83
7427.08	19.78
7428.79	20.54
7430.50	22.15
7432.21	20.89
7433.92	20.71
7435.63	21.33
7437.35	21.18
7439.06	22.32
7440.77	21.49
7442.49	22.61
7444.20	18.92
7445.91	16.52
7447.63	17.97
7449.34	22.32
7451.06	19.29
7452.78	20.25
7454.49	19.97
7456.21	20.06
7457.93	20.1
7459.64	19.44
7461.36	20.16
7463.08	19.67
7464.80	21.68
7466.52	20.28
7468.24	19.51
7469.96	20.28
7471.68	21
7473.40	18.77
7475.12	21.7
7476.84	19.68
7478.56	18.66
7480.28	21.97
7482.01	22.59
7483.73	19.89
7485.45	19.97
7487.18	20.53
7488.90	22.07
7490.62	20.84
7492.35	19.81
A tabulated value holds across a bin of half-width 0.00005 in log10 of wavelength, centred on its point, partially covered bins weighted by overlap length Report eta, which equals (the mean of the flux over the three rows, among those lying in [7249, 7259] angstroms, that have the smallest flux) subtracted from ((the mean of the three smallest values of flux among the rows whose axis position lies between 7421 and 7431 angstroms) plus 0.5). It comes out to 0.5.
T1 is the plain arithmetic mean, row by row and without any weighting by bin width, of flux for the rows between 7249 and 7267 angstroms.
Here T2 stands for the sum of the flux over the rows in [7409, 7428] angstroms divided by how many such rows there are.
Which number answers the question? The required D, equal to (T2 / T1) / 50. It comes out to 0.0197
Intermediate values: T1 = 21.2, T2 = 20.8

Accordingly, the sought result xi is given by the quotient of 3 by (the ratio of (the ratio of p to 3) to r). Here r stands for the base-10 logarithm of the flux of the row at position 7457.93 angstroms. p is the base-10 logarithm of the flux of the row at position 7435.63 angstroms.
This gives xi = 8.83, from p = 1.33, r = 1.30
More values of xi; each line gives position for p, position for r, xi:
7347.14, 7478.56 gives 8.71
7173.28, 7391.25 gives 8.90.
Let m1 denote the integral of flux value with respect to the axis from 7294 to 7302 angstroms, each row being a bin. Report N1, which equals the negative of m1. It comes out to -163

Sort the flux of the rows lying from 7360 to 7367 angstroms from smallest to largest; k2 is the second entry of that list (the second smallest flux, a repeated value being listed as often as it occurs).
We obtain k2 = 21.11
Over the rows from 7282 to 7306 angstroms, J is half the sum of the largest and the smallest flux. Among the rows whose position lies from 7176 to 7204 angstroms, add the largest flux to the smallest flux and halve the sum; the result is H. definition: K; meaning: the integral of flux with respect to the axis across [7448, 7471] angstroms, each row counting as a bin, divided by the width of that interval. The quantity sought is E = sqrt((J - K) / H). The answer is 0.14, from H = 22.3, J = 20.6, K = 20.19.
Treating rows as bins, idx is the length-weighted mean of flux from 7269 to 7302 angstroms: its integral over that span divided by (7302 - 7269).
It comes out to 20.9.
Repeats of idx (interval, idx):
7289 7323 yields 20.6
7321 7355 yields 21.3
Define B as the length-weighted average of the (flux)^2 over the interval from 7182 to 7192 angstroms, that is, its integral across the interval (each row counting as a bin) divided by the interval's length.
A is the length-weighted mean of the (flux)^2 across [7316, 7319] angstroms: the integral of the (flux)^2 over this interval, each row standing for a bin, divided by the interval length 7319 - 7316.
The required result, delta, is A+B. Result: 801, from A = 378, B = 423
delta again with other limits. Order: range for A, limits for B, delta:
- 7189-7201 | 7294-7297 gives 844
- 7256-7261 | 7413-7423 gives 877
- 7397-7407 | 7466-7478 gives 838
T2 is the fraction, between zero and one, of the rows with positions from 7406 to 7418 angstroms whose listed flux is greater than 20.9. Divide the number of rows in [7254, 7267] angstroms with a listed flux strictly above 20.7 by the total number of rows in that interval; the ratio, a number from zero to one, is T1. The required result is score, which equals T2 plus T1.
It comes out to 0.9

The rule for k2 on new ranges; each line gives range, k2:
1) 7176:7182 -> 21.4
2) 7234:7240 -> 22.02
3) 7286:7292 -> 20.66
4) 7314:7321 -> 20.46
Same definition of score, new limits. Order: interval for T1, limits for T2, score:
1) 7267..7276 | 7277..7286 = 1.4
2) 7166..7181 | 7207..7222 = 1.3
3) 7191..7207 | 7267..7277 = 1.1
